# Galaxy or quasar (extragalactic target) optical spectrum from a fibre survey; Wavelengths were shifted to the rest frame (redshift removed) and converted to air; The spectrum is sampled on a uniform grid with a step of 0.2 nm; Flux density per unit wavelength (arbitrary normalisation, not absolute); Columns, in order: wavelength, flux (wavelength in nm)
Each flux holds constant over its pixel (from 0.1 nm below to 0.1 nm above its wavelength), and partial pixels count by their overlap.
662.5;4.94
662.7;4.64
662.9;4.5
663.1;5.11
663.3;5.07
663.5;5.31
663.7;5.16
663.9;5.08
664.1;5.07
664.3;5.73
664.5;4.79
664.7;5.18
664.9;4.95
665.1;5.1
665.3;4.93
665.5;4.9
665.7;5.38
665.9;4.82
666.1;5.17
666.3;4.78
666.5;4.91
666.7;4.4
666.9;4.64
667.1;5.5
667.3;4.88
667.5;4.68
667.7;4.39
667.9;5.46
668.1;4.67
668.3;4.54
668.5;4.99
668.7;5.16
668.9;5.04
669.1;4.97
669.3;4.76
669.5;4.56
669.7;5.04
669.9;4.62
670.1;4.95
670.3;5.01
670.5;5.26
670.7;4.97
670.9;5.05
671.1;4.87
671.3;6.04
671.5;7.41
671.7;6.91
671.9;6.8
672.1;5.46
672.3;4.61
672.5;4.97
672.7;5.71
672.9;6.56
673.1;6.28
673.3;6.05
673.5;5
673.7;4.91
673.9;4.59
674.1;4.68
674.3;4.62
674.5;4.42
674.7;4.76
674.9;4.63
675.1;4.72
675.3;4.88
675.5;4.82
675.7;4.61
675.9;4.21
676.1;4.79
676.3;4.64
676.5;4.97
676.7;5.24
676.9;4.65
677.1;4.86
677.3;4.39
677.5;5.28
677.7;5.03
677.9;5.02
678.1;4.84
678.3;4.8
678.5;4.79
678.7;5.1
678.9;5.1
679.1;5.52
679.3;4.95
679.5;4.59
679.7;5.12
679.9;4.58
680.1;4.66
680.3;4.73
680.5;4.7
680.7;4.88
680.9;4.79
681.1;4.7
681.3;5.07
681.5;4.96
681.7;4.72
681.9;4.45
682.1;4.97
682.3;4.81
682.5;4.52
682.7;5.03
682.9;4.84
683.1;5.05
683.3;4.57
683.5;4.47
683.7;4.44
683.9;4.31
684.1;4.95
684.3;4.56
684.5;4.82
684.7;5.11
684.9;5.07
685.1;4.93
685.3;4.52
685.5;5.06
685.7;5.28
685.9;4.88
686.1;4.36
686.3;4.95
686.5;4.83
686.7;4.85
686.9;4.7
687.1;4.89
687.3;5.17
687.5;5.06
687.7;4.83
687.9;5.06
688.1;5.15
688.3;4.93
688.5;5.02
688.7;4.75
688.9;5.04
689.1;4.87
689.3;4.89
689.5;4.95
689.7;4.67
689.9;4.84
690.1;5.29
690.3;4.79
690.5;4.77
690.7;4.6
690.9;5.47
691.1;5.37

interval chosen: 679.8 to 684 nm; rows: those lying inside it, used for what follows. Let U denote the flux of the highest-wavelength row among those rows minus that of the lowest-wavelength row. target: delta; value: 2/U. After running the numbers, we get -7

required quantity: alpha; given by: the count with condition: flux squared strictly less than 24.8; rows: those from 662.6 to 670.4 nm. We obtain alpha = 21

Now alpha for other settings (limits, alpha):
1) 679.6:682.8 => 13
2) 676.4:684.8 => 30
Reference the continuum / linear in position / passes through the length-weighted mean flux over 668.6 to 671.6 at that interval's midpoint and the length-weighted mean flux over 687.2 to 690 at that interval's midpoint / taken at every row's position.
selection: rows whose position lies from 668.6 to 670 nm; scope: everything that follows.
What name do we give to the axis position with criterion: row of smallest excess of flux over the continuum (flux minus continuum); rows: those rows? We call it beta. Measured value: 669.5 nm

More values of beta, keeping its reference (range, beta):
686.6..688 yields 686.9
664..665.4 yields 664.5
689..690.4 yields 689.7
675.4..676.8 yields 675.9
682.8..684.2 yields 683.9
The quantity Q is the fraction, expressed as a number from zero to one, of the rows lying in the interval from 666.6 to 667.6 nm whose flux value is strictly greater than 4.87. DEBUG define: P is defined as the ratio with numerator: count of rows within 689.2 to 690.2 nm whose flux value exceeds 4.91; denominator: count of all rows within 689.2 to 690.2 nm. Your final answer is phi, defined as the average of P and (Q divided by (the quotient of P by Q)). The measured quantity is 0.40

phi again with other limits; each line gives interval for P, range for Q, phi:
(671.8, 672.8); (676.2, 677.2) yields 0.50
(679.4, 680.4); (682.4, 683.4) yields 0.50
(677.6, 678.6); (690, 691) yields 0.40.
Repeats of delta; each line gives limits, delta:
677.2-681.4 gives 3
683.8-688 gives 3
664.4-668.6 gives 10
